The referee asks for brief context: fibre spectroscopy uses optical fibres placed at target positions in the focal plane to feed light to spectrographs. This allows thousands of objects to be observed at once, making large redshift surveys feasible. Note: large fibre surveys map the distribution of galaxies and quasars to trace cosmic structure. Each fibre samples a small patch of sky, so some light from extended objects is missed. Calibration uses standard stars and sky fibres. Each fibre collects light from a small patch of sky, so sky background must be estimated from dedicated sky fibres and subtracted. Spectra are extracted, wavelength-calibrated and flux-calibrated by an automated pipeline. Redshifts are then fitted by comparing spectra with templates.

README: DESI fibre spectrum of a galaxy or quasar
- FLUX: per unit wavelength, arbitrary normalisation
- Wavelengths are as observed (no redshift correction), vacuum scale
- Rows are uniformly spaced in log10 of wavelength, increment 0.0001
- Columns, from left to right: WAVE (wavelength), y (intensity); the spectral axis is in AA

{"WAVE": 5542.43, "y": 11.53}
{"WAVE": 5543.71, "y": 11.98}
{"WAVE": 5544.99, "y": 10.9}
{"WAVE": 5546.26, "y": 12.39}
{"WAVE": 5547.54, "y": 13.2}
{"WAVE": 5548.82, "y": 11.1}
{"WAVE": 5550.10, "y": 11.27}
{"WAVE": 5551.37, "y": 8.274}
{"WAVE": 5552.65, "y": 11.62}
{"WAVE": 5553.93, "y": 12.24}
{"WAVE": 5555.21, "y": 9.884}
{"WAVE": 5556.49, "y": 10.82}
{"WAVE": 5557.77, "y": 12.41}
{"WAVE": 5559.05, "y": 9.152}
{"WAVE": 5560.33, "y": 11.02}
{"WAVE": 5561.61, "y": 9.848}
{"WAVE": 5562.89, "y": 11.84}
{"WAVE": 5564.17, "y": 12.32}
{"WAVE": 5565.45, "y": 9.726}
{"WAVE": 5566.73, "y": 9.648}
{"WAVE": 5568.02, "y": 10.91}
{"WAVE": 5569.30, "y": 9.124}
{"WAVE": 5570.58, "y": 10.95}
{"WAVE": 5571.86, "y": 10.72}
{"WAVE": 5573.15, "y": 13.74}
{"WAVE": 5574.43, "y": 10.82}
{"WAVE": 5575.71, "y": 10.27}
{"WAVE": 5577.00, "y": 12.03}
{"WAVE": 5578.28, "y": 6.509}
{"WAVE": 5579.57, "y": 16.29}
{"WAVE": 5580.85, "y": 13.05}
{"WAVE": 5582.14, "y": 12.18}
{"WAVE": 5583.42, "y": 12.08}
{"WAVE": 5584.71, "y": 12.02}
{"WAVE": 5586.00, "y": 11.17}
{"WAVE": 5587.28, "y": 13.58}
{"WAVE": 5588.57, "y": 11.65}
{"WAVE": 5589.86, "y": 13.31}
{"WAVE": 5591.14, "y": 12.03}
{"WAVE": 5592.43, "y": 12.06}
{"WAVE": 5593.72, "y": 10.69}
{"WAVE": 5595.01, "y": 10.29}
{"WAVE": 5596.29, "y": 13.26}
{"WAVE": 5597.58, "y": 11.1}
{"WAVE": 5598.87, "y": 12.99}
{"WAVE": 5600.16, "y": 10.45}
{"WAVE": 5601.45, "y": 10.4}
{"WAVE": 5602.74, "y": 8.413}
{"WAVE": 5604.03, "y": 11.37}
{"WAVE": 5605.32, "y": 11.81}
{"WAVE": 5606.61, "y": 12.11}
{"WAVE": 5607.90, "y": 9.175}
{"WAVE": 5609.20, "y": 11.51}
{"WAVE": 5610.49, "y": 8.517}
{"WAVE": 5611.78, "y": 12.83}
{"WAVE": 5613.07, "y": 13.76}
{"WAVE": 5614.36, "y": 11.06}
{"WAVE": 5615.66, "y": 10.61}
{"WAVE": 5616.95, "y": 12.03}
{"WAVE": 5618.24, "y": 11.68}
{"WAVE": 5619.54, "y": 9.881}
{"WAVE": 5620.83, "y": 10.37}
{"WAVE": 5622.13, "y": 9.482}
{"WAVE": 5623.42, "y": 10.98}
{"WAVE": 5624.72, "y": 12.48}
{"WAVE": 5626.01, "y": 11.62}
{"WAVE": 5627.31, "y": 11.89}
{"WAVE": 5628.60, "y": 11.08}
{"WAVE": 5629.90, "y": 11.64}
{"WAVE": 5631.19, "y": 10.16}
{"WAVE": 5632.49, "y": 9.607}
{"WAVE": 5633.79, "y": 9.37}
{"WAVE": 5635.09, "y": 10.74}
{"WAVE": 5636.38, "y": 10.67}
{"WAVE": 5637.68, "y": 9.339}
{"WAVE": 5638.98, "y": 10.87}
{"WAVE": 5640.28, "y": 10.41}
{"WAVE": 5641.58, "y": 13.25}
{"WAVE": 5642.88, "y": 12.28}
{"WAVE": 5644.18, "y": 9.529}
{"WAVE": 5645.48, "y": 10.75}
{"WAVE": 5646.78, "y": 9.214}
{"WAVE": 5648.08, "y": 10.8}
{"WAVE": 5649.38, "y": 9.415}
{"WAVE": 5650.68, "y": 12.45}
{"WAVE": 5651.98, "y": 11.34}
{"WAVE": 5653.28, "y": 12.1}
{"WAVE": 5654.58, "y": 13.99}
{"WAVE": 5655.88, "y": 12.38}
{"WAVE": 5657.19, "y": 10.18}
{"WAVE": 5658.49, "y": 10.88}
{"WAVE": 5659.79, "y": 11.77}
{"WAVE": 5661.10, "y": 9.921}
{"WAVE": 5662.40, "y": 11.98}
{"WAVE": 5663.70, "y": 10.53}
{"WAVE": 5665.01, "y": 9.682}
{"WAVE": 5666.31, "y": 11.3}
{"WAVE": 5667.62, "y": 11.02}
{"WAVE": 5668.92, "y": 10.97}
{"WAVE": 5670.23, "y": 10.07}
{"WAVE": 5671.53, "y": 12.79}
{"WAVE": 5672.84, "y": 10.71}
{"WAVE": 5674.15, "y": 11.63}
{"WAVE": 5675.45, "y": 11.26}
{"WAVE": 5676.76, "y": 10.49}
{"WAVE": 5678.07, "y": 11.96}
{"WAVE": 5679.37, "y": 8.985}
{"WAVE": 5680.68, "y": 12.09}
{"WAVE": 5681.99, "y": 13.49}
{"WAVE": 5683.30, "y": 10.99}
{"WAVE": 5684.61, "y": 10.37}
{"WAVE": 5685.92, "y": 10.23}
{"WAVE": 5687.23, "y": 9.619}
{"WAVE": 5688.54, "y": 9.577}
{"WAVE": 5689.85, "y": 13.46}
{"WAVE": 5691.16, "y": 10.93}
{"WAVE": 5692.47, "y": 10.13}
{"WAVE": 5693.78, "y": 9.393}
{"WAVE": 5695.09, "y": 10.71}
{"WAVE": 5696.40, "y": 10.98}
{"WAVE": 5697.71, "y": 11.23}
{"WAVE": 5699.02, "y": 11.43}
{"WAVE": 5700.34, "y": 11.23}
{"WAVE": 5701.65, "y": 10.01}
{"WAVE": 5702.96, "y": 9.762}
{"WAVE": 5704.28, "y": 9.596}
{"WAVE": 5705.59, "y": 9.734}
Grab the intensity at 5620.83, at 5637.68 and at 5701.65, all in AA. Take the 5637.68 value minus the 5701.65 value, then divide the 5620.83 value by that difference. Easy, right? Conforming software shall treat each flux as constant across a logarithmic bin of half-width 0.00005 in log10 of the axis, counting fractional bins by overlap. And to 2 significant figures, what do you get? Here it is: -15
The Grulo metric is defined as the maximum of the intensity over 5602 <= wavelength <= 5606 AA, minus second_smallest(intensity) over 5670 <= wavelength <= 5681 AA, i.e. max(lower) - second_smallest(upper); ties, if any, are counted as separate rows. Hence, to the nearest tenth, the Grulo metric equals 1.7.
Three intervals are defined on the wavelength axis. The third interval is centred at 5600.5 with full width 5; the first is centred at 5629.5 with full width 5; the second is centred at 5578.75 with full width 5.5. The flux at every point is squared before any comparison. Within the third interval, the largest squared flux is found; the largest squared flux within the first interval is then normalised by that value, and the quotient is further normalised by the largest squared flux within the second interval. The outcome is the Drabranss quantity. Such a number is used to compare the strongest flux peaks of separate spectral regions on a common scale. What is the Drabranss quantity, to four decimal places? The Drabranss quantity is 0.0032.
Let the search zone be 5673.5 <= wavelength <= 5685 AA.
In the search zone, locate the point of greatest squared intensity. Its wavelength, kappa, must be 5681.99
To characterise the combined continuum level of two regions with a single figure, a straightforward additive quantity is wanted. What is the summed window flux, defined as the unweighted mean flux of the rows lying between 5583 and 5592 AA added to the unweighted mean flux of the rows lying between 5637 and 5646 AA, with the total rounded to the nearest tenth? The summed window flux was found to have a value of 23.2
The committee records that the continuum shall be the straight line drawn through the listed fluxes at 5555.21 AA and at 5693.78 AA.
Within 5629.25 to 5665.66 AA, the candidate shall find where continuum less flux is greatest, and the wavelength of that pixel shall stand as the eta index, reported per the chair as 5646.78 AA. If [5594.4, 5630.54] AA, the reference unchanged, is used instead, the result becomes 5602.74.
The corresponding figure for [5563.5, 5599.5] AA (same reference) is 5578.28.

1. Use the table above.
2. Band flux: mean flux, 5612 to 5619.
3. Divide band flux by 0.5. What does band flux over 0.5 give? 23.7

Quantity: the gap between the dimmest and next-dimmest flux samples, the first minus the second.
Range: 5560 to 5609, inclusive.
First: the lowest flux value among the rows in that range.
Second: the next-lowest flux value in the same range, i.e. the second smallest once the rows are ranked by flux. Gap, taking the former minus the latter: -1.9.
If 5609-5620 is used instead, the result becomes -1.4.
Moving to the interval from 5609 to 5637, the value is -0.9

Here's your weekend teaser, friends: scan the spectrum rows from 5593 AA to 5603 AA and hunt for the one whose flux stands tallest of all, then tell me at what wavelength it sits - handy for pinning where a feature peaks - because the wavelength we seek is 5596.29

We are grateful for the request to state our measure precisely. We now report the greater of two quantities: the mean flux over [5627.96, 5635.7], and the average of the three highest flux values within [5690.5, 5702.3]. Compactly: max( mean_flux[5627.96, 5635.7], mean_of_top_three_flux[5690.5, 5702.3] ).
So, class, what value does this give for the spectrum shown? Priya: 11.3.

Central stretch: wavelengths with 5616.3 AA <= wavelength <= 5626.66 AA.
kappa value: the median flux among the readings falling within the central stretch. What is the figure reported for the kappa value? 11.3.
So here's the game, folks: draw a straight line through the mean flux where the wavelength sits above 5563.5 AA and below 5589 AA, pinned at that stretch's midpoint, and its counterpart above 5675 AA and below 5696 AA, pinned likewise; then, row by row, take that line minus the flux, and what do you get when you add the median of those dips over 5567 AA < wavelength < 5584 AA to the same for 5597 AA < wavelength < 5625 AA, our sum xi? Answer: 0.71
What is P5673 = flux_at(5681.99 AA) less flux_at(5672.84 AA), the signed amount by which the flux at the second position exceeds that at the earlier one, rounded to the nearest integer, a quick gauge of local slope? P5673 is 3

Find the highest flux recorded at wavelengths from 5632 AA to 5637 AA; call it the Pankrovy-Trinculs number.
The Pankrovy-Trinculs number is 10.74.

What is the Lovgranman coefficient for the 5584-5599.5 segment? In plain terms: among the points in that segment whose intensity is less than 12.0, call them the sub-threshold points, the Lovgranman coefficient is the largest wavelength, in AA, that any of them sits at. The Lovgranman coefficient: 5597.58 AA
